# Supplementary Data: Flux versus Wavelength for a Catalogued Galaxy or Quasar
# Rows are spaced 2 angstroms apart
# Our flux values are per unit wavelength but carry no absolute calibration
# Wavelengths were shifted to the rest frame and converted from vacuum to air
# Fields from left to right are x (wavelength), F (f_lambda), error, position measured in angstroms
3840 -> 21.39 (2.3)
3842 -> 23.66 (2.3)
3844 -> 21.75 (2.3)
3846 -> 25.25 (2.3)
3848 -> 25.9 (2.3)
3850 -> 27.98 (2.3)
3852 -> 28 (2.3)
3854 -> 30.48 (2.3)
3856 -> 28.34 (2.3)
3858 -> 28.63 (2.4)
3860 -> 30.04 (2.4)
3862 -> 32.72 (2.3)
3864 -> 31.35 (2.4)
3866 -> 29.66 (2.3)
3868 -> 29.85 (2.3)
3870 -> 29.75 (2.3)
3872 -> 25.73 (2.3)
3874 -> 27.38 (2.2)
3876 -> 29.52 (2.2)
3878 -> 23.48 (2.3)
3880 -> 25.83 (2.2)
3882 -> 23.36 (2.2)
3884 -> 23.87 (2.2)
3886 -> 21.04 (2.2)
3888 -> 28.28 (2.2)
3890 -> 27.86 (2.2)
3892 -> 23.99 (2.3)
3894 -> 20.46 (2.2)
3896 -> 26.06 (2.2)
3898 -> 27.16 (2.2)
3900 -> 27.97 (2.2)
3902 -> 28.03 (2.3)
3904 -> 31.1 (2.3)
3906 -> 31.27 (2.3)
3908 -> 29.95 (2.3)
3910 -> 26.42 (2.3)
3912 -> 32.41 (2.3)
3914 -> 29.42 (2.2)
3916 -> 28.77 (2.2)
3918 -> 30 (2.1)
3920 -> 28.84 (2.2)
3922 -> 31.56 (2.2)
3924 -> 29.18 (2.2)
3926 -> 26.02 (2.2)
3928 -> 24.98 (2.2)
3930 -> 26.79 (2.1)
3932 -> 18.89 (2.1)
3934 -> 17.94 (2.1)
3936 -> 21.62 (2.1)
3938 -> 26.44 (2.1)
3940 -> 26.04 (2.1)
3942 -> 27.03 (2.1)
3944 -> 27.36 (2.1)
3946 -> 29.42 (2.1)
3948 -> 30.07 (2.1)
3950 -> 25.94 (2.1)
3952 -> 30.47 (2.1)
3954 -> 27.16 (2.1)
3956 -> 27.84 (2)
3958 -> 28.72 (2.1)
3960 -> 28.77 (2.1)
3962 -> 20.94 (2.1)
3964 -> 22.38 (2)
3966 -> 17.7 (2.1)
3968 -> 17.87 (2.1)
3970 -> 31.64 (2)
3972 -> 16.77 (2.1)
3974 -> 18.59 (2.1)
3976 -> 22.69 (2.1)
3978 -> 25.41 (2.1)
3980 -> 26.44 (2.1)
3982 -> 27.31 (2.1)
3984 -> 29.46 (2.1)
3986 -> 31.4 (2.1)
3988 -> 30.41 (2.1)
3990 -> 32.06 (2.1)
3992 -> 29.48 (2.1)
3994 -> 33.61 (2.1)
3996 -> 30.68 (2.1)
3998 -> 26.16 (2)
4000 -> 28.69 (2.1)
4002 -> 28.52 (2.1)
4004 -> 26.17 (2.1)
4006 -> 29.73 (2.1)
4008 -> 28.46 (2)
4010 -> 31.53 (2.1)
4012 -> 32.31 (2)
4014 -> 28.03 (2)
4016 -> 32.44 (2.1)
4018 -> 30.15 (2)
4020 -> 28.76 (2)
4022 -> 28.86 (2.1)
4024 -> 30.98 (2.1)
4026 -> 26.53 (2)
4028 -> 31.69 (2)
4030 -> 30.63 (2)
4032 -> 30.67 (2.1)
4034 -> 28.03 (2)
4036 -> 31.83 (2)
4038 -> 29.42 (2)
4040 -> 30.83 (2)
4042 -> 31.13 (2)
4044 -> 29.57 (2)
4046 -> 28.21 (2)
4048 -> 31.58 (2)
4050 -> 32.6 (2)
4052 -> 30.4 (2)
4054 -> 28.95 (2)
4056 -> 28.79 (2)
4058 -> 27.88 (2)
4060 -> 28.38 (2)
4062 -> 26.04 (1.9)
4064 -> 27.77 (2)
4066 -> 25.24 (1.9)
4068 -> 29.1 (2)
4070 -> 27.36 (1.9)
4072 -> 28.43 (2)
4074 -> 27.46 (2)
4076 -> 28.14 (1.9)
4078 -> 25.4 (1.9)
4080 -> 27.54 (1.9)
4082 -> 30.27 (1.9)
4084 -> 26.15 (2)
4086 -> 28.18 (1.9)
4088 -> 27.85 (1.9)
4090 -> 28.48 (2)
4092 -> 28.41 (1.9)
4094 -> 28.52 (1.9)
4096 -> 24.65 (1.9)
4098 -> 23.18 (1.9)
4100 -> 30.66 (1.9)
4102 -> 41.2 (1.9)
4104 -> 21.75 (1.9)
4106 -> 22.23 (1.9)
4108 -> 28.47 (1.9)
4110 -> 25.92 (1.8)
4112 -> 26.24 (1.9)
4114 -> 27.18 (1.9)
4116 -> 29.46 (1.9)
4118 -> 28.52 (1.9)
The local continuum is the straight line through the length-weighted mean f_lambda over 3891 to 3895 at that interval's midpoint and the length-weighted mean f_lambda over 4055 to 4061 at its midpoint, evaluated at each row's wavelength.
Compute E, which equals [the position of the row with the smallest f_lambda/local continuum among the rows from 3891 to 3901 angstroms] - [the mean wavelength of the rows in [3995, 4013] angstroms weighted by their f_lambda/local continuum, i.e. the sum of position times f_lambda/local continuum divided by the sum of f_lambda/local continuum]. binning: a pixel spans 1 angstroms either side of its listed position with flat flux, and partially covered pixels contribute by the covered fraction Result -110.1 angstroms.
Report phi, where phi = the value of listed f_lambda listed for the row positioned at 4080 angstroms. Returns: 27.54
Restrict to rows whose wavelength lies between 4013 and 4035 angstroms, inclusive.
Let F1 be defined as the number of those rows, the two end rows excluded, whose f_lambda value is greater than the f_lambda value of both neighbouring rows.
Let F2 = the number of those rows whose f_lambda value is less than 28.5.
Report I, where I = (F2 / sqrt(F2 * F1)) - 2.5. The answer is -1.63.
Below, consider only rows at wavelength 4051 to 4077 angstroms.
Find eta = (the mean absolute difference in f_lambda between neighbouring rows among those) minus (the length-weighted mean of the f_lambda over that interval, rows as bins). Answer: -26.5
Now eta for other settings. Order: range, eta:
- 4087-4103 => -25.7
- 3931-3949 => -23.2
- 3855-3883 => -26.2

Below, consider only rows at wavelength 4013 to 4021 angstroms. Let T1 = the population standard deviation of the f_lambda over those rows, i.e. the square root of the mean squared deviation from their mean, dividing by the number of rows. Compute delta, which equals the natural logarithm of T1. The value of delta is 0.52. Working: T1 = 1.68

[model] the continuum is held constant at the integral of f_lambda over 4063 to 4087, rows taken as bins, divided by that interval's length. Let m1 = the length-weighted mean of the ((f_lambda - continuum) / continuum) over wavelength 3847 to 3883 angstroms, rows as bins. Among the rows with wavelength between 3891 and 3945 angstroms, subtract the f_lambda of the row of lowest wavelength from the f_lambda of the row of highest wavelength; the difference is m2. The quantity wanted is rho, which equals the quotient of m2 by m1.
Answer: 146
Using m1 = 0.02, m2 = 3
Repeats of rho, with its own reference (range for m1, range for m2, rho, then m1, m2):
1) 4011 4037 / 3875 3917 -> -8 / 0.09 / -1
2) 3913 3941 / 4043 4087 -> 27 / -0.05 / -1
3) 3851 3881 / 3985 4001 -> -66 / 0.04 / -3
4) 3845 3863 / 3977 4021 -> 92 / 0.04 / 3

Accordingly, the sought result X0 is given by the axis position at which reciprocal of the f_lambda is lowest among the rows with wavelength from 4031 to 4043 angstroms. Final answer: 4036 angstroms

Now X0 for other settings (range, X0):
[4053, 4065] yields 4054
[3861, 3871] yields 3862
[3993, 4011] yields 3994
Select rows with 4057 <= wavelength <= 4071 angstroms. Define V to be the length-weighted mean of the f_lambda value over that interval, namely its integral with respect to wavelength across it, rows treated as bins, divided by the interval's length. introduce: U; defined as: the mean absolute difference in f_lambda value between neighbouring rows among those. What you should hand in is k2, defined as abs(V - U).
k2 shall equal 25.3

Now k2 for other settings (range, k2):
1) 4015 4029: 27.3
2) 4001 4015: 26.7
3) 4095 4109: 19.8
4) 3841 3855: 24.4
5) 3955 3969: 21.0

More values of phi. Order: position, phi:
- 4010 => 31.53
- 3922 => 31.56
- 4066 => 25.24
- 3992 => 29.48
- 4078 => 25.4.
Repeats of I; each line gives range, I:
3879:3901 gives -0.15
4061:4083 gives -1.00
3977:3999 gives -1.35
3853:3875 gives -1.28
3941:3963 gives -1.09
